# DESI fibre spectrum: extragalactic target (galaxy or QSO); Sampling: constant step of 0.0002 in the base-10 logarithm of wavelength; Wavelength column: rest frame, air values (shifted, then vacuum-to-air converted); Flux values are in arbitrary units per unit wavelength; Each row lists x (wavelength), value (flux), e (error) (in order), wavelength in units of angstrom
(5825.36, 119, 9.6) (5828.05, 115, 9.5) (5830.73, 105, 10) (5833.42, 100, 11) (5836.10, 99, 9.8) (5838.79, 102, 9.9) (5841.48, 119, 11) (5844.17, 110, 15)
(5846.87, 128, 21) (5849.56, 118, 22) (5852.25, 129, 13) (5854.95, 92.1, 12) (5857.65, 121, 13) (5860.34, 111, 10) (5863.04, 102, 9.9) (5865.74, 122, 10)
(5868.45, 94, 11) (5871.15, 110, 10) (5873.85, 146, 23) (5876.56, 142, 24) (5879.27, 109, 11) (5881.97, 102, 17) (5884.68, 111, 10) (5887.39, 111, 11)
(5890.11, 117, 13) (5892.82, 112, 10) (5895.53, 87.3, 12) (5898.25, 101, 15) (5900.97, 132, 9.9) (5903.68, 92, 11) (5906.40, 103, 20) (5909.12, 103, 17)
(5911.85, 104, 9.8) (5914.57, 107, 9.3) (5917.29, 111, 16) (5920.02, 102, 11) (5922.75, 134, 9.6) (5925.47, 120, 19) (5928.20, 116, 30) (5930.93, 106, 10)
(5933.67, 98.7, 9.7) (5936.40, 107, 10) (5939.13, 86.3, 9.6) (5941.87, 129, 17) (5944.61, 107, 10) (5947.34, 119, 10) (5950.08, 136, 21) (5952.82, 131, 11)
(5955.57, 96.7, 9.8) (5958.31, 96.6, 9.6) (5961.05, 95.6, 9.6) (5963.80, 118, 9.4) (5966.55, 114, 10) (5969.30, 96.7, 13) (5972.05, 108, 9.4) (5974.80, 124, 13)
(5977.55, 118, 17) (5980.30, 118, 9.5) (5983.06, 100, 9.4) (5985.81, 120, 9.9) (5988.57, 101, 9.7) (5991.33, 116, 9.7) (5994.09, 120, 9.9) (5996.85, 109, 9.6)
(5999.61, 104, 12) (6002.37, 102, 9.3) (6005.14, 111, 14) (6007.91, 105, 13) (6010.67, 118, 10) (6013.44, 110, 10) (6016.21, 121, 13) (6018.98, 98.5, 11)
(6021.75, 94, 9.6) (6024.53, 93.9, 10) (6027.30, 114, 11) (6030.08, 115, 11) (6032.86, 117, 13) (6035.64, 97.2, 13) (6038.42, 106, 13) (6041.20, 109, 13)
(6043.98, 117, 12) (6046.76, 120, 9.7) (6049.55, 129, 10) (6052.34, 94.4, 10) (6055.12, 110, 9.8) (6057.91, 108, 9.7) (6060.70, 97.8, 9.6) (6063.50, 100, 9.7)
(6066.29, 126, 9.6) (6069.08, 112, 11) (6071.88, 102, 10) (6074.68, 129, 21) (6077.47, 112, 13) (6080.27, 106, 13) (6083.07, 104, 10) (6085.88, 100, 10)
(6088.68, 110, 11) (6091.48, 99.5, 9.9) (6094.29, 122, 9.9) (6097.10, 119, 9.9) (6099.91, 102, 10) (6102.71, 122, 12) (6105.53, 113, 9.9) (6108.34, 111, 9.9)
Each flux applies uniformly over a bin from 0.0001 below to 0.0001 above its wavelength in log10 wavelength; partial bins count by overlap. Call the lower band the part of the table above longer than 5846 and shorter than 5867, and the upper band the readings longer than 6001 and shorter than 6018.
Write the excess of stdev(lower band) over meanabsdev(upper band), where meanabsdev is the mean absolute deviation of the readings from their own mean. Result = 7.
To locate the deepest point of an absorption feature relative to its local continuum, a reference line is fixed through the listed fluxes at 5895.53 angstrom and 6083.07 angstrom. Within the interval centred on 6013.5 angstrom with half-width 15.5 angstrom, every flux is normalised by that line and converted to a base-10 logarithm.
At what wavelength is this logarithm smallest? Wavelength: 6024.53 angstrom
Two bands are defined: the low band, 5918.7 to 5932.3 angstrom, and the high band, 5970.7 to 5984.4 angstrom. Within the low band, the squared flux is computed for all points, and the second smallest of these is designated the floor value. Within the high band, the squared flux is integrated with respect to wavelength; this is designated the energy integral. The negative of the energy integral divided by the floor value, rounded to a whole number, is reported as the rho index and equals -16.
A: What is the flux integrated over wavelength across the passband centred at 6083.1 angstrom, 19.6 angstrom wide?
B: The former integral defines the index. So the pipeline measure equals 2130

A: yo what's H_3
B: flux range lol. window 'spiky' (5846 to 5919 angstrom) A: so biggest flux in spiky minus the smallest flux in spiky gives 59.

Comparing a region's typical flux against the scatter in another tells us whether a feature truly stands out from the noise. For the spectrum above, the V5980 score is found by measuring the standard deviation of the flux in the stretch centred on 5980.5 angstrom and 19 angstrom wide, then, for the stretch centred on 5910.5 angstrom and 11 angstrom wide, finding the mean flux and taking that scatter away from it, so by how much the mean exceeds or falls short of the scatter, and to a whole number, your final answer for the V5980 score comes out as 95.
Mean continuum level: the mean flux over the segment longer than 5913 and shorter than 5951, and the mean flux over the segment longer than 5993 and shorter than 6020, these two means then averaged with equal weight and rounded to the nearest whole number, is 111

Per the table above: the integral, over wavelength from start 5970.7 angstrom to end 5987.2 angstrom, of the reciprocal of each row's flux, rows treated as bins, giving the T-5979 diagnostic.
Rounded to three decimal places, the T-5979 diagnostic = 0.145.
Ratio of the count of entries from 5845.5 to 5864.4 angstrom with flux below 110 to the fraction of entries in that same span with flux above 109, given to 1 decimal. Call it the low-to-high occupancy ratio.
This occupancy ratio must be 2.8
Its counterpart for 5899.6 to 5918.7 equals 17.5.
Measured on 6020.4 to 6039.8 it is 9.3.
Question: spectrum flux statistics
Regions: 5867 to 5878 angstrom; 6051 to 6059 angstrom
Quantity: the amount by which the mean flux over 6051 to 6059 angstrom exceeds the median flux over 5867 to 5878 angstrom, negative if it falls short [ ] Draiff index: -22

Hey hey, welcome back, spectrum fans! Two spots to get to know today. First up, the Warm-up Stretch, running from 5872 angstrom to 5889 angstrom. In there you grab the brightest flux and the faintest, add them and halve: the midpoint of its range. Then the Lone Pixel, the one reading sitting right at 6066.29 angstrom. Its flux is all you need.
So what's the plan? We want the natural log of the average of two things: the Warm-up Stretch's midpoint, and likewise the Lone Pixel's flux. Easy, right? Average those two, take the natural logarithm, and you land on 4.83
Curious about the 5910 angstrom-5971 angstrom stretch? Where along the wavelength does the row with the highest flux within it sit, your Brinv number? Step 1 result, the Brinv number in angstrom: 5950.08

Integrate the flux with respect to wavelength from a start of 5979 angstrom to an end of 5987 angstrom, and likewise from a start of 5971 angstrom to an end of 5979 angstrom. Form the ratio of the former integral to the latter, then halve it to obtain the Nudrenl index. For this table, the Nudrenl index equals 0.48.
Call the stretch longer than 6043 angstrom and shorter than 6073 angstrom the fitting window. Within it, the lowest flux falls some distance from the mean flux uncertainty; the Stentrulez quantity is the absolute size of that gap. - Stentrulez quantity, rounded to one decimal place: 84.3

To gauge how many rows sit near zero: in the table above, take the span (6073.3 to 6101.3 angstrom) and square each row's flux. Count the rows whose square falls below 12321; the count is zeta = 6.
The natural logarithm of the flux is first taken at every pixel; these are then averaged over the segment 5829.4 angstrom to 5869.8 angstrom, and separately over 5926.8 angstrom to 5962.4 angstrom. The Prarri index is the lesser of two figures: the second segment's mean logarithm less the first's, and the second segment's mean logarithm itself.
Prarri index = -0.01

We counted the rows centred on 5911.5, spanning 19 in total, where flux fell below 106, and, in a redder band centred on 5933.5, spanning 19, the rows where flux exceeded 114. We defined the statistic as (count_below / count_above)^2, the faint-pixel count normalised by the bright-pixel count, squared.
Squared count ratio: 2.8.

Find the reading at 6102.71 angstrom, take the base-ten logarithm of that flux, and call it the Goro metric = 2.086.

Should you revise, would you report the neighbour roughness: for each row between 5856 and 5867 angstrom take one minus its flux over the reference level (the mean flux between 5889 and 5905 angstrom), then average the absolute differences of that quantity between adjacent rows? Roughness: 0.12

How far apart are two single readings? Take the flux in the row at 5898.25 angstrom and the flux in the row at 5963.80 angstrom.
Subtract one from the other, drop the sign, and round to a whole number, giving 17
